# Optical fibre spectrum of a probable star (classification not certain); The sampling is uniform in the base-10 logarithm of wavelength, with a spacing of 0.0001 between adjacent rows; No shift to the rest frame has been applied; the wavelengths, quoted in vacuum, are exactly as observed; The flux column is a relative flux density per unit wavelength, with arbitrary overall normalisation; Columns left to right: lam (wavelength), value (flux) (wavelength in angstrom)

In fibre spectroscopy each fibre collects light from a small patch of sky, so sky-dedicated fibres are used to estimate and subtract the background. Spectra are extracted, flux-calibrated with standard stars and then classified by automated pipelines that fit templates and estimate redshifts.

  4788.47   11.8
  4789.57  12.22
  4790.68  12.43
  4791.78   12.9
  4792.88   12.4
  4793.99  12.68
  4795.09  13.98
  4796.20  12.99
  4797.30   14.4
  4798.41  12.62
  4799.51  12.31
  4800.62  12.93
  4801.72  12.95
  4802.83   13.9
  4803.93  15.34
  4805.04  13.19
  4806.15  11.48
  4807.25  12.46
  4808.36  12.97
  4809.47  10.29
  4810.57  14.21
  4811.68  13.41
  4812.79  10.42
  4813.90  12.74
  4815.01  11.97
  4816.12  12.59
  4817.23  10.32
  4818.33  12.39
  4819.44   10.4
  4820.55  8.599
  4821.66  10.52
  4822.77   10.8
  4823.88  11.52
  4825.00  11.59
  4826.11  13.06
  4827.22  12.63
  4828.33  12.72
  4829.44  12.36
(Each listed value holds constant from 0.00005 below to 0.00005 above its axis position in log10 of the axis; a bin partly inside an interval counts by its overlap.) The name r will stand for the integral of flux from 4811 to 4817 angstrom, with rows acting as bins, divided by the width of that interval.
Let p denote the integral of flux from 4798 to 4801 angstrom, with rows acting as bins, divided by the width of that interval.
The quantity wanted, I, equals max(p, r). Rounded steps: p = 12.6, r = 12.1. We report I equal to 12.6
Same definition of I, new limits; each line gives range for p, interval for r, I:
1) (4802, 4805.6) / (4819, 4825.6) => 14.0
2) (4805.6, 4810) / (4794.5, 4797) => 13.6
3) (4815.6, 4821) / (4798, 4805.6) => 13.3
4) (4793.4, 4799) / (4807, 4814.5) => 13.3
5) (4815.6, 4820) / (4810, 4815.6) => 12.5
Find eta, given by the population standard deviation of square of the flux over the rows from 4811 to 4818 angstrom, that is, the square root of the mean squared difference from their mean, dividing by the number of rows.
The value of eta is 27.3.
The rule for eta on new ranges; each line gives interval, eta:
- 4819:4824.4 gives 19.2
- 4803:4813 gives 40.0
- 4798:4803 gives 14.0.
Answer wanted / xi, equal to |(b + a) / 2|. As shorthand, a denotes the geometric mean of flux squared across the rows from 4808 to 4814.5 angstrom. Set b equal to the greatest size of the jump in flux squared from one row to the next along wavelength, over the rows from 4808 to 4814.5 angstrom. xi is 123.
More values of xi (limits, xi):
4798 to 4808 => 115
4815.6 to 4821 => 84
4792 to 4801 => 109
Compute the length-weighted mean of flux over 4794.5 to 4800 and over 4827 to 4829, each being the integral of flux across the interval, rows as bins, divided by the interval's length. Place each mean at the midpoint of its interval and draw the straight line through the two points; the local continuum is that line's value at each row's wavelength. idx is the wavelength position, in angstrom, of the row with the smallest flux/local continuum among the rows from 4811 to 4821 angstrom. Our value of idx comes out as 4820.55 angstrom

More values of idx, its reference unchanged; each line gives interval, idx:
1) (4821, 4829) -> 4821.66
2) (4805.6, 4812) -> 4809.47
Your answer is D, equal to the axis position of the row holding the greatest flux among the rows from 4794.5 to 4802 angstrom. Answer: 4797.30 angstrom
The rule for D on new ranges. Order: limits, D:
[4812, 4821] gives 4813.90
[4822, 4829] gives 4826.11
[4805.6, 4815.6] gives 4810.57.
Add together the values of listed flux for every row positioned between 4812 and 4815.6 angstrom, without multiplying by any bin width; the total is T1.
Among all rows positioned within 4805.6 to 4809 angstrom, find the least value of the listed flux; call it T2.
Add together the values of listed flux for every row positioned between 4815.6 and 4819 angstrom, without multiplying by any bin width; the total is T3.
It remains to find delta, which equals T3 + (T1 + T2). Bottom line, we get 82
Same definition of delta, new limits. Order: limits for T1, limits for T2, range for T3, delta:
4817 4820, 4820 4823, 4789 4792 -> 79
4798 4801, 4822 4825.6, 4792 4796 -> 88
